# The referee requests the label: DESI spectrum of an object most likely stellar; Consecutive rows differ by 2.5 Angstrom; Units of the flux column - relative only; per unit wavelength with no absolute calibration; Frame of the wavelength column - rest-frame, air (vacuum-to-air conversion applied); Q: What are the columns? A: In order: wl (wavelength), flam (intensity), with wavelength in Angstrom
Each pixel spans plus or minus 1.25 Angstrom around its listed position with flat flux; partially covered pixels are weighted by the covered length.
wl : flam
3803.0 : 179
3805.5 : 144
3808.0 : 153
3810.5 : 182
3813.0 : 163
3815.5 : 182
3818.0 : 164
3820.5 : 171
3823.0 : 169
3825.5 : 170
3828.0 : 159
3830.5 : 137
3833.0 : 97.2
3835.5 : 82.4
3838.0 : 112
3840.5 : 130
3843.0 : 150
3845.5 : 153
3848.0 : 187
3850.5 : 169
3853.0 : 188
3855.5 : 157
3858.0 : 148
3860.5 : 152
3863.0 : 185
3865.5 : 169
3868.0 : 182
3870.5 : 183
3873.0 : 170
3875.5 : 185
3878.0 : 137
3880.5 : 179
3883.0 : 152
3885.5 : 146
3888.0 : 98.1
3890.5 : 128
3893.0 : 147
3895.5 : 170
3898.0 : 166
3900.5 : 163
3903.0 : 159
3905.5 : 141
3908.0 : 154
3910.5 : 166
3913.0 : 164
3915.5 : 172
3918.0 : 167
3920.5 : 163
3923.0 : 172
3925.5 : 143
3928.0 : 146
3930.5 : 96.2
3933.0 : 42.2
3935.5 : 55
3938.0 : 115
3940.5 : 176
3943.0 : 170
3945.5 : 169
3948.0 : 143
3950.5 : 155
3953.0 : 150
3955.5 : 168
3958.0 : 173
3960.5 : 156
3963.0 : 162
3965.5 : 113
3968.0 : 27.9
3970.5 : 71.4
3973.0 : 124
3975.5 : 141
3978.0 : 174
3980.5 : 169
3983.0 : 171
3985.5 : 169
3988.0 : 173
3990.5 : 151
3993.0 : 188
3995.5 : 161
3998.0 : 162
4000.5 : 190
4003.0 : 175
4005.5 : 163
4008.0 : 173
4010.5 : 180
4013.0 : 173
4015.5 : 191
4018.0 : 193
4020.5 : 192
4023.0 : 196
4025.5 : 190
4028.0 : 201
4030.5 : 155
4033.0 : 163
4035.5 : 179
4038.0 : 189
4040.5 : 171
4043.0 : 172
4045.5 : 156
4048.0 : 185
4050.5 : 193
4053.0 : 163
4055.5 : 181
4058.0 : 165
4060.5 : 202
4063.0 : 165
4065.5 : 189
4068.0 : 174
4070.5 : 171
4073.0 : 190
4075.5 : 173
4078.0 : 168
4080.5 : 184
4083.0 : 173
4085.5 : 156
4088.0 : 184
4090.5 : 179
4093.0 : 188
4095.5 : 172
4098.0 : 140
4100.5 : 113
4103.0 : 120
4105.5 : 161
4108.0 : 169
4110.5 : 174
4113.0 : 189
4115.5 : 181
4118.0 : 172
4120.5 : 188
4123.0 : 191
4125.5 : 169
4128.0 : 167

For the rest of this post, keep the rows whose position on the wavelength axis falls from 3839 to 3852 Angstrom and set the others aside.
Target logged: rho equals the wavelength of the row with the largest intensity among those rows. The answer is 3848.0 Angstrom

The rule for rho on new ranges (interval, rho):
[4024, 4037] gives 4028.0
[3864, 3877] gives 3875.5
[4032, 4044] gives 4038.0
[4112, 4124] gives 4123.0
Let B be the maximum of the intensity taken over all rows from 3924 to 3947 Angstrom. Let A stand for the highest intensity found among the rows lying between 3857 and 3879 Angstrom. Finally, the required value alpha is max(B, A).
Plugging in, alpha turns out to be 185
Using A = 185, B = 176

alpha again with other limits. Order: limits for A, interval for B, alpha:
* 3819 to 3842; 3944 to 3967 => 173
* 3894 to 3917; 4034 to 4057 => 193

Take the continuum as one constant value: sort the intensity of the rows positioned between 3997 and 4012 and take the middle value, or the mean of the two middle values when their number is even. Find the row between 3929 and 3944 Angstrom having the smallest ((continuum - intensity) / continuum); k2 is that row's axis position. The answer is 3940.5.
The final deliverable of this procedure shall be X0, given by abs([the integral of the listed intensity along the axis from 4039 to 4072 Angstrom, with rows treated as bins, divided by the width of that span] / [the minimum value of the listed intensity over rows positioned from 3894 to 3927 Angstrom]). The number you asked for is 1.25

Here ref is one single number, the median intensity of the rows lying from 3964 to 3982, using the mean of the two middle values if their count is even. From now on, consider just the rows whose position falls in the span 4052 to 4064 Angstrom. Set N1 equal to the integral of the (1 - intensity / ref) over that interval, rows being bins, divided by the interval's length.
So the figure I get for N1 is -0.42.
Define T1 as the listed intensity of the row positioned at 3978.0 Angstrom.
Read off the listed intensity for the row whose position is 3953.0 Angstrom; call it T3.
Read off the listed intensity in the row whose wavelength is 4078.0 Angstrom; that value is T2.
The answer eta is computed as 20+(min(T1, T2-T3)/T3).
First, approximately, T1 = 174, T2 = 168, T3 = 150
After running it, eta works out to 20.1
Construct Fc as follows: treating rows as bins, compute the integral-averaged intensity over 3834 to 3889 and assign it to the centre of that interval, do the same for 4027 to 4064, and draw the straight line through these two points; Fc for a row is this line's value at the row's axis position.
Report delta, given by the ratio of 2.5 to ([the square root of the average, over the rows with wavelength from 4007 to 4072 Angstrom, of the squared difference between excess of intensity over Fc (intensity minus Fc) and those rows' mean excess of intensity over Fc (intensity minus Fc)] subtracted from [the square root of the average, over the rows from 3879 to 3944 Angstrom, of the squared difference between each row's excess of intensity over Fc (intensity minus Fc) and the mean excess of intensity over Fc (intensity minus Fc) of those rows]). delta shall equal 0.11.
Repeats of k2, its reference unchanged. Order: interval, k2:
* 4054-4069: 4060.5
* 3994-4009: 4000.5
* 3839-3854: 3853.0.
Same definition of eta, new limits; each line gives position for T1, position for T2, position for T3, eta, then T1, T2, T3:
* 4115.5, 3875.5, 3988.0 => 20.1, 181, 185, 173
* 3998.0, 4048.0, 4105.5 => 20.1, 162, 185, 161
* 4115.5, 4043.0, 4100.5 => 20.5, 181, 172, 113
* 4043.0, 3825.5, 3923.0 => 20.0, 172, 170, 172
